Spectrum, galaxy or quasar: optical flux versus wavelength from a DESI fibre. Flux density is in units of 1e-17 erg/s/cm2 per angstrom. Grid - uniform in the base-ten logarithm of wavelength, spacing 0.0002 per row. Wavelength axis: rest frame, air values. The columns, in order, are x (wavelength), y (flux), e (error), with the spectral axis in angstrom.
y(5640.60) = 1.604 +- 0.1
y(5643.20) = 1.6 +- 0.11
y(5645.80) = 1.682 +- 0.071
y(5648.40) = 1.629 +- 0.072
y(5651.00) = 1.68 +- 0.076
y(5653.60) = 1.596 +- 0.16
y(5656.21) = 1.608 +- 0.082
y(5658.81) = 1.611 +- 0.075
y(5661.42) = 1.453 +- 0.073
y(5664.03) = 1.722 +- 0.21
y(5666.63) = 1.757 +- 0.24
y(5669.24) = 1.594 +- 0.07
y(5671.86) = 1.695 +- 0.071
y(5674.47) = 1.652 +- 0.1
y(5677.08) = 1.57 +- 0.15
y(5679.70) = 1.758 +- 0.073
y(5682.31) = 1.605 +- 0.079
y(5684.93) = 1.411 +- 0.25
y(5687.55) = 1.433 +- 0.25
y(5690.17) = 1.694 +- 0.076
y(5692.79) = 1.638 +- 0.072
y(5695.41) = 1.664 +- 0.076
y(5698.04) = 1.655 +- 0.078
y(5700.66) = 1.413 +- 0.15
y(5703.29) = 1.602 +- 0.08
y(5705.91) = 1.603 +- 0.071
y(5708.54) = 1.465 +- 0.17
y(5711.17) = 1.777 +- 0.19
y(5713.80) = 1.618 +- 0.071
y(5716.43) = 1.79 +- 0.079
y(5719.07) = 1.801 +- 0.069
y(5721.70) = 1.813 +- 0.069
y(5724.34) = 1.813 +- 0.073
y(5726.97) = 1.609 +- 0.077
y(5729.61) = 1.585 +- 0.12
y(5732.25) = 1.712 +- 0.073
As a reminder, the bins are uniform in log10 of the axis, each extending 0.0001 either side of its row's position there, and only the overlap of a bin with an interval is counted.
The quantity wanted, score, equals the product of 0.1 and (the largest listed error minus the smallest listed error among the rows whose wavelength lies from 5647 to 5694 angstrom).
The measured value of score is 0.0180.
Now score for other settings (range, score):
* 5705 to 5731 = 0.0121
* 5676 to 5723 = 0.0181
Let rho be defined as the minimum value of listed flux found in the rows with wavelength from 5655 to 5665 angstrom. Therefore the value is 1.453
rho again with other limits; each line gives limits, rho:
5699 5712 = 1.413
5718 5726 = 1.801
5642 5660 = 1.596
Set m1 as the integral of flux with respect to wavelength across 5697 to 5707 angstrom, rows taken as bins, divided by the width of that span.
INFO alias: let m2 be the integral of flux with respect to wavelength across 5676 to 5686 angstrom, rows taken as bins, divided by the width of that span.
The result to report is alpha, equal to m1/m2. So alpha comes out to 0.98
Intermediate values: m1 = 1.57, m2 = 1.59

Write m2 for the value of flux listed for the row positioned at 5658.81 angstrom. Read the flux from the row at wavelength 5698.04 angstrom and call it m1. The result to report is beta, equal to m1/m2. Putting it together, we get 1.03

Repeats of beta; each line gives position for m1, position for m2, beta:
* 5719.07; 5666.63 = 1.03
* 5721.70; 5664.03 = 1.05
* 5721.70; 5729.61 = 1.14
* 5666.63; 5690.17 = 1.04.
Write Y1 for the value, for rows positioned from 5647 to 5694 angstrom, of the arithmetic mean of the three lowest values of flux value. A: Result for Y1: 1.43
